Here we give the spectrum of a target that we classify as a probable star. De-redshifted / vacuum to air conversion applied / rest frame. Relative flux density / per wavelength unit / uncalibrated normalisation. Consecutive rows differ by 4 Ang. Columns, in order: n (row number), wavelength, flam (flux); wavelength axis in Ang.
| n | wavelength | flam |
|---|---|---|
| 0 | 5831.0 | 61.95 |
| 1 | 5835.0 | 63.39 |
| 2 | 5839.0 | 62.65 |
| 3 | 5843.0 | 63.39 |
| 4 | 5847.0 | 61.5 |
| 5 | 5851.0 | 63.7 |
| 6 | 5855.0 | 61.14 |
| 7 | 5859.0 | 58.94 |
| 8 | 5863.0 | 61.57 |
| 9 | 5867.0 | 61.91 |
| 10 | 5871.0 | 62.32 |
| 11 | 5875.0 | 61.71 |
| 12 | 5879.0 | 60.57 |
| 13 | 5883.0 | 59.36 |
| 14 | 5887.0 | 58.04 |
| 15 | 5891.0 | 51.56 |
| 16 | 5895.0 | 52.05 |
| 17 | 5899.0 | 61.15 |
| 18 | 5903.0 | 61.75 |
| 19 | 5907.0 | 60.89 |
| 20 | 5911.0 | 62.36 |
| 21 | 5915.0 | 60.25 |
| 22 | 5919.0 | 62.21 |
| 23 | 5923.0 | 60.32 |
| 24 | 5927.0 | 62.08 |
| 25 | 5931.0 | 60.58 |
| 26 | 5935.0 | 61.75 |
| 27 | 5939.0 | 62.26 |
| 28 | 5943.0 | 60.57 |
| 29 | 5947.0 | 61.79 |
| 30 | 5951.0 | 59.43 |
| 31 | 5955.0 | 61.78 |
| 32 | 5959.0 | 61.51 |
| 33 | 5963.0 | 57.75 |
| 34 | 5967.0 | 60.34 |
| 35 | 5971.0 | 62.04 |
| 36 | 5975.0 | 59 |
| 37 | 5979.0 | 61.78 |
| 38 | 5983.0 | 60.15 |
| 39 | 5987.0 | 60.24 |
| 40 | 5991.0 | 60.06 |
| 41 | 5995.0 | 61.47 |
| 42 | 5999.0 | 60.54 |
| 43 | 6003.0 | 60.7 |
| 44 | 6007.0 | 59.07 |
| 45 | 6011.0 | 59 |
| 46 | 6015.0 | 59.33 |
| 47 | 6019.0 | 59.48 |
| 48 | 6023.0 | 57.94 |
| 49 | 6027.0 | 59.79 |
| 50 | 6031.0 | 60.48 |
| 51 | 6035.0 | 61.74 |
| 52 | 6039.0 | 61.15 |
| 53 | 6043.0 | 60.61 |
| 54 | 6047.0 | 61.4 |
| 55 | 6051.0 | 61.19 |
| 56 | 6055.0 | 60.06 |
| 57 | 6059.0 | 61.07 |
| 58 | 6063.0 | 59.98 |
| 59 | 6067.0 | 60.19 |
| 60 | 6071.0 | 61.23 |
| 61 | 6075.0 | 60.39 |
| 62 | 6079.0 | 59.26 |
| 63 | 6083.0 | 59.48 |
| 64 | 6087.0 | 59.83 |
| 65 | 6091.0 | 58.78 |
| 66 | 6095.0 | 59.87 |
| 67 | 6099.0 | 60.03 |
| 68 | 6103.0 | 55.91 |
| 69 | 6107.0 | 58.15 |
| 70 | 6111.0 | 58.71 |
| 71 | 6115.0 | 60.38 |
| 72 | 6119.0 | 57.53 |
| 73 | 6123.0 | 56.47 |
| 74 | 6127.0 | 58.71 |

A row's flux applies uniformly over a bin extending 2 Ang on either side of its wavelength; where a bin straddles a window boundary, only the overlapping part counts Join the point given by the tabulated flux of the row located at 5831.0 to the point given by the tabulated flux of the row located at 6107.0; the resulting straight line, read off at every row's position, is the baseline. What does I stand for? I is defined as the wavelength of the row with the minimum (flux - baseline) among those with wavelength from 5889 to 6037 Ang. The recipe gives 5891.0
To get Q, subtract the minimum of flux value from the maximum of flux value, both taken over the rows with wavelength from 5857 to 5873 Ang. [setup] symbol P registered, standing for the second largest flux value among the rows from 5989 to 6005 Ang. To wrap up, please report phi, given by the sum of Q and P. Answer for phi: 64.1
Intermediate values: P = 60.7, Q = 3.4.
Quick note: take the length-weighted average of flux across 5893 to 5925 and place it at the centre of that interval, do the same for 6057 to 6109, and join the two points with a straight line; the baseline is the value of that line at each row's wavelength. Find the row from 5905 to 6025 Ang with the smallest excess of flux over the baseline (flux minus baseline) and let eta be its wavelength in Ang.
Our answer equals 5963.0 Ang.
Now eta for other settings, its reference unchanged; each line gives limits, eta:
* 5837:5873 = 5859.0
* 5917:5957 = 5951.0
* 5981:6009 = 6007.0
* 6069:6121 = 6103.0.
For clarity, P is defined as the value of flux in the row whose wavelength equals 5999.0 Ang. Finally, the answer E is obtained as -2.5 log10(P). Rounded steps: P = 60.54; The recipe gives -4.46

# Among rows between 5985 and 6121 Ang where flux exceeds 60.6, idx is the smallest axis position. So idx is 5995.0 Ang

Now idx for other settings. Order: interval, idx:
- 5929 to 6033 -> 5935.0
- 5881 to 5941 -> 5899.0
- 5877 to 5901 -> 5899.0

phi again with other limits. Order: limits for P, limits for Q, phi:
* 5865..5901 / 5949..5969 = 65.9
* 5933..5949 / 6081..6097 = 62.9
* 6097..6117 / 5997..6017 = 61.7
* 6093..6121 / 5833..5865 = 64.8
